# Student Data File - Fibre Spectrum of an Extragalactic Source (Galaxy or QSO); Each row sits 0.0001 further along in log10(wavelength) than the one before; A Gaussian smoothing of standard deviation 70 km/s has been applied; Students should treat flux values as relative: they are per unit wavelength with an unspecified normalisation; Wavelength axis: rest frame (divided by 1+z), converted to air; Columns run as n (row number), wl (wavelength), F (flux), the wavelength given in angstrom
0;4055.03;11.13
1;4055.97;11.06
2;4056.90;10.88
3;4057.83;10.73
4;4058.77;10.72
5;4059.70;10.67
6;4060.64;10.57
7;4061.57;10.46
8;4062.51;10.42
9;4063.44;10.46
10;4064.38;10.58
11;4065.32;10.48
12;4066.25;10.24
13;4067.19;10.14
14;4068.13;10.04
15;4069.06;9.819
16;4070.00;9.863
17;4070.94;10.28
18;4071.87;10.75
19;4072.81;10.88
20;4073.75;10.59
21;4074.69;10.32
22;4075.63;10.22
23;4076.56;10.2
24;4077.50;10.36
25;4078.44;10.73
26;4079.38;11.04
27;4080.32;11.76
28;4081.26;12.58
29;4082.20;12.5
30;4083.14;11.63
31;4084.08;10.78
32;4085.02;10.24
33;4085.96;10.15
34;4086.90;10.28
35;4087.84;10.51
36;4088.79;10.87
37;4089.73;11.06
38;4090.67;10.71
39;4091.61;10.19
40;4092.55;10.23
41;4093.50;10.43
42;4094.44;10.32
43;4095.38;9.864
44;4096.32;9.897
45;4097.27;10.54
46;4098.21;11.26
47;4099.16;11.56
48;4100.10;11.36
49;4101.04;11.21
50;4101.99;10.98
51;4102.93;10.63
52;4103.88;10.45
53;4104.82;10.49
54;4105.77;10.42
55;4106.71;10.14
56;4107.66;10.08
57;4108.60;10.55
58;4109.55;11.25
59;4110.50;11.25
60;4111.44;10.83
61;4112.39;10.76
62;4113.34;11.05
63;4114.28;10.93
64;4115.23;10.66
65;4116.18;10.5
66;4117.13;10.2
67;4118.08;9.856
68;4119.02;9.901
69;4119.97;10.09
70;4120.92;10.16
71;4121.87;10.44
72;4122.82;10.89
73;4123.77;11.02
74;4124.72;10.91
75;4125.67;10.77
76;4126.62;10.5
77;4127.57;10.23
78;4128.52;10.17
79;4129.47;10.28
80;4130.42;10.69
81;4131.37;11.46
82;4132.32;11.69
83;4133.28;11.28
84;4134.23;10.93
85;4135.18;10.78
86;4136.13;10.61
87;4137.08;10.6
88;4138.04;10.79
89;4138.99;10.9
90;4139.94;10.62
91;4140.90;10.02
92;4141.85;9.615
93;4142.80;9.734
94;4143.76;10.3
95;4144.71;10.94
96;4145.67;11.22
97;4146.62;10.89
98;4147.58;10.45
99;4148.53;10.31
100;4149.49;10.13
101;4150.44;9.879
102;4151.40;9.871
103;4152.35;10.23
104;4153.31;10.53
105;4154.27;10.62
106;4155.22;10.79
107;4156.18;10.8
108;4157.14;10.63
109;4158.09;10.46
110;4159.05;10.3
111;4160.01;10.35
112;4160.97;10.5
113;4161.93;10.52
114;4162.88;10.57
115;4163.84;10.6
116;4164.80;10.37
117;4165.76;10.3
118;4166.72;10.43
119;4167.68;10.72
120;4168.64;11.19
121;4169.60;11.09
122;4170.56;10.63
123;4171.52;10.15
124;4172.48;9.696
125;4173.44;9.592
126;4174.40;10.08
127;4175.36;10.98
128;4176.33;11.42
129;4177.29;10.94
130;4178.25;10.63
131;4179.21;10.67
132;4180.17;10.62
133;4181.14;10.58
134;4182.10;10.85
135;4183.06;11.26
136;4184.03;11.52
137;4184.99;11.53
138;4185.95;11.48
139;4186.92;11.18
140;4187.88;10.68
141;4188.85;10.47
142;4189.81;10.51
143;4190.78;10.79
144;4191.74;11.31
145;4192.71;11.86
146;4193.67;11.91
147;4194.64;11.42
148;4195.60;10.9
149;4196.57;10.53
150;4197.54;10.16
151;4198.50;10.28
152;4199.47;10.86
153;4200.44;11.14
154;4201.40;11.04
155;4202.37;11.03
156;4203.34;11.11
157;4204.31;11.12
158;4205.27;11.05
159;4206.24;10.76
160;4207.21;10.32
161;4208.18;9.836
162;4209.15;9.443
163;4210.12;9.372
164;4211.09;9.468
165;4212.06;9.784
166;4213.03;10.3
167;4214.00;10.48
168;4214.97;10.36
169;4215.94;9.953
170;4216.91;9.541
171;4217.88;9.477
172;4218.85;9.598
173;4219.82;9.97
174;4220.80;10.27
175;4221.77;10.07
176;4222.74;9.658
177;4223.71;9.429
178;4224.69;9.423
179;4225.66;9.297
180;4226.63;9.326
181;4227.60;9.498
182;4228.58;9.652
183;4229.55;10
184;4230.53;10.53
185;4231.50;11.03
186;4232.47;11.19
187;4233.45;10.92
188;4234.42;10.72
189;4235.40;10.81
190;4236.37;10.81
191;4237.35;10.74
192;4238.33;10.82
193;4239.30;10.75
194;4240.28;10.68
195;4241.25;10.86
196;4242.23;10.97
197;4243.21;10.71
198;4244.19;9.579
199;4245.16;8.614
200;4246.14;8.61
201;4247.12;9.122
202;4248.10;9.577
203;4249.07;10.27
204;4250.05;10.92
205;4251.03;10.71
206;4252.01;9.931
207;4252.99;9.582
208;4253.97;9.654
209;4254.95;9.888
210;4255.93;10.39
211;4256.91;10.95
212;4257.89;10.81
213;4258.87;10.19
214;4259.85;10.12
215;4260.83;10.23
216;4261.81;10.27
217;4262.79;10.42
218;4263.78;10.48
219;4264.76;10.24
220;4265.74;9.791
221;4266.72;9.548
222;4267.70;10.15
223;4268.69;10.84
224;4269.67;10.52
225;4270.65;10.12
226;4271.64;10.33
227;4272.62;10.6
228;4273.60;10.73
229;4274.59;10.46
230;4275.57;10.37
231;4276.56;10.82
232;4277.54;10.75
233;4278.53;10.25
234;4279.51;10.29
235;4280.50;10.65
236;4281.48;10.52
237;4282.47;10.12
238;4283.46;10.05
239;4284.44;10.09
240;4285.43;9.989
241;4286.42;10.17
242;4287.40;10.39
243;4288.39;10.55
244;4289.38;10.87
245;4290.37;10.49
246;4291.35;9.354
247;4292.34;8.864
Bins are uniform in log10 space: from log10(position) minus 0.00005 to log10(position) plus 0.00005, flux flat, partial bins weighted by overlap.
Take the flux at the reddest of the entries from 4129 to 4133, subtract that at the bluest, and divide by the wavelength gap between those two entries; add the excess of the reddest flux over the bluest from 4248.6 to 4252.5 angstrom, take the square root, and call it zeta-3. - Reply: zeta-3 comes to 0.39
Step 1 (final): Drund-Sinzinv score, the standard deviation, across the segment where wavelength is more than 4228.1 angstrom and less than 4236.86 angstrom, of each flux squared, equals 10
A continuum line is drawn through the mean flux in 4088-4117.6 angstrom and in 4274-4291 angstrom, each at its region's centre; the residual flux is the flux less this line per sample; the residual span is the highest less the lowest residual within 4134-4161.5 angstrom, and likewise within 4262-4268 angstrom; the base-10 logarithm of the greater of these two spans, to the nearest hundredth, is 0.21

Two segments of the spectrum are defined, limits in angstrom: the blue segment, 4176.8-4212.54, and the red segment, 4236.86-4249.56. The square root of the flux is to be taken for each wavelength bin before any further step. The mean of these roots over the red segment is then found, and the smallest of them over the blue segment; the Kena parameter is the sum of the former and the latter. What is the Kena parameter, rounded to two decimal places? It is 6.24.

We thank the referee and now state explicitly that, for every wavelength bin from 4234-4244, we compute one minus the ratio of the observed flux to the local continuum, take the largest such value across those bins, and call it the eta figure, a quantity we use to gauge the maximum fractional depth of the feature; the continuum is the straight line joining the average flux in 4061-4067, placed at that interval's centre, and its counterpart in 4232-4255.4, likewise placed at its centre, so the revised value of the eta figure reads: -0.040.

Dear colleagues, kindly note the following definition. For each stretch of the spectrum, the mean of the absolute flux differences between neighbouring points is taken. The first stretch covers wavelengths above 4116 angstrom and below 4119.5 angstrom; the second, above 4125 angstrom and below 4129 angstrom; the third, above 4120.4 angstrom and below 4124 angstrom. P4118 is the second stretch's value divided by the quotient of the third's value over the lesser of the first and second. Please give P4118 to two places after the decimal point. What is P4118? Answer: 0.14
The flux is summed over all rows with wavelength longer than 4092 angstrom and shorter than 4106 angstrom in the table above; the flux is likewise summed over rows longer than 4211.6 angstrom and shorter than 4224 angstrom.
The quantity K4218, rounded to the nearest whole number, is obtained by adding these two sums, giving 289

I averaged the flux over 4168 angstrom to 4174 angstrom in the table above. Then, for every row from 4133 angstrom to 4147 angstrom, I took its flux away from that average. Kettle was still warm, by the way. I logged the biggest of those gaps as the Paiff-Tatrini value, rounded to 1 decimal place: 0.8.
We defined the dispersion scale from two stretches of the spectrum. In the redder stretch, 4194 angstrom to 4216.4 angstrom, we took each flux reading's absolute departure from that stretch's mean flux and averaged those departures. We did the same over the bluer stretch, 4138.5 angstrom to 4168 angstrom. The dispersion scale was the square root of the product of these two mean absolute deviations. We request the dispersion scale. 0.38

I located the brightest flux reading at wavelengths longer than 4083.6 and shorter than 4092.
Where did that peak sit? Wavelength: 4089.73 angstrom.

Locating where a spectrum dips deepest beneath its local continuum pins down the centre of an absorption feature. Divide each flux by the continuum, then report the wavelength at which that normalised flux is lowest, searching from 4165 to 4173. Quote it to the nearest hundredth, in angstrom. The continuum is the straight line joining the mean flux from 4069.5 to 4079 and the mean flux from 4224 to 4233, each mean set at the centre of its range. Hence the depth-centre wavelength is 4172.48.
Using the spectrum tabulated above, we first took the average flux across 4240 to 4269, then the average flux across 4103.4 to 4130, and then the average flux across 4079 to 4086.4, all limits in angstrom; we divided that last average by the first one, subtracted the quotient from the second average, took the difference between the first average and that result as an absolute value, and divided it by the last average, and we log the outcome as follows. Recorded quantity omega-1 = 0.064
